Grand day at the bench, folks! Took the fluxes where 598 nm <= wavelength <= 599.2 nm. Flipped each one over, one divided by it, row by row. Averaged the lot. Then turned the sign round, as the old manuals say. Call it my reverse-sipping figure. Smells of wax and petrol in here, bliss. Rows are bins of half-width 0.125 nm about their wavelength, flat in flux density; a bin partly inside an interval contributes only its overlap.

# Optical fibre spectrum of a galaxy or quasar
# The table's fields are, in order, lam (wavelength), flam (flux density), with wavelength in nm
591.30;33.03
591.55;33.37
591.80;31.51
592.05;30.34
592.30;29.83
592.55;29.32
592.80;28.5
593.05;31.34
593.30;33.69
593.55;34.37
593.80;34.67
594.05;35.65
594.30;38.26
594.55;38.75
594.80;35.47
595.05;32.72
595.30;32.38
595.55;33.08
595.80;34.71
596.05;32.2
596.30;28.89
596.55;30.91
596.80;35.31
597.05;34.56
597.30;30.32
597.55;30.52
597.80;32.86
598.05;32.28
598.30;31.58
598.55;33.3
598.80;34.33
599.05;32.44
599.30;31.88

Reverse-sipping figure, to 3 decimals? -0.031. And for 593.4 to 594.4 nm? -0.028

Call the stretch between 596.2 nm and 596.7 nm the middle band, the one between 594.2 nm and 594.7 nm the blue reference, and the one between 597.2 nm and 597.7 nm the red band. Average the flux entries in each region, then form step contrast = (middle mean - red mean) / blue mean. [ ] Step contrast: -0.01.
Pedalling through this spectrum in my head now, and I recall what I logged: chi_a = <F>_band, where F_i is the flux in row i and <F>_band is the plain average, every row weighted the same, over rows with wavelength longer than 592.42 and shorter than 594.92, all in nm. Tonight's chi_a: 34.0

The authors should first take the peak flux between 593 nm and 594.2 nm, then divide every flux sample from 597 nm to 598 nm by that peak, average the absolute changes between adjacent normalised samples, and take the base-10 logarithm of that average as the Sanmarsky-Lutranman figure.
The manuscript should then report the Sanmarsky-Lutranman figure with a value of -1.20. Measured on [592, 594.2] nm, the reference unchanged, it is -1.50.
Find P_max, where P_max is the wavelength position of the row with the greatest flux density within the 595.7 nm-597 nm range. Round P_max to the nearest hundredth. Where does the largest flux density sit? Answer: 596.80 nm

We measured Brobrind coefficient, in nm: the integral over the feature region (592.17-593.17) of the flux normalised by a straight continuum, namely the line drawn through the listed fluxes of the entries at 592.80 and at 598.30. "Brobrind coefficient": 1.05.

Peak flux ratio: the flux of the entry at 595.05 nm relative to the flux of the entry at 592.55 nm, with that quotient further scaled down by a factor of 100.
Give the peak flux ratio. 0.0112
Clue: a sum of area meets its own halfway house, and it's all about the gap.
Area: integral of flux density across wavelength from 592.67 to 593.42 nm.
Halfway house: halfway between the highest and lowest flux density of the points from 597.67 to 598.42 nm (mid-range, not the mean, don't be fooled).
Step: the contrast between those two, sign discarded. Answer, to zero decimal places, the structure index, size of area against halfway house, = 9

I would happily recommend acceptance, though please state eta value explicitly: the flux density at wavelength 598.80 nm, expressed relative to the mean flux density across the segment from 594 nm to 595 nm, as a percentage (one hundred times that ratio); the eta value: 93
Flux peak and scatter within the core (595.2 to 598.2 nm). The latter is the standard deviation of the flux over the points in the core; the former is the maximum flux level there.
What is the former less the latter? 33.4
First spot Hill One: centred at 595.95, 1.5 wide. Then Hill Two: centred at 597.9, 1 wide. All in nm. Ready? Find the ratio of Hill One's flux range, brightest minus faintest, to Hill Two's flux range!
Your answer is 2.5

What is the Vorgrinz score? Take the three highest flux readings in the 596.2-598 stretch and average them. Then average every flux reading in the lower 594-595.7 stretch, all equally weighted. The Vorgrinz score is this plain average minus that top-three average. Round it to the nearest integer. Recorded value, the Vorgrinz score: 1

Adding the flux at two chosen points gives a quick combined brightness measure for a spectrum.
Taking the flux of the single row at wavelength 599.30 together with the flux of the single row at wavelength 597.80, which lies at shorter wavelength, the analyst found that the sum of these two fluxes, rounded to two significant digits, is 65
